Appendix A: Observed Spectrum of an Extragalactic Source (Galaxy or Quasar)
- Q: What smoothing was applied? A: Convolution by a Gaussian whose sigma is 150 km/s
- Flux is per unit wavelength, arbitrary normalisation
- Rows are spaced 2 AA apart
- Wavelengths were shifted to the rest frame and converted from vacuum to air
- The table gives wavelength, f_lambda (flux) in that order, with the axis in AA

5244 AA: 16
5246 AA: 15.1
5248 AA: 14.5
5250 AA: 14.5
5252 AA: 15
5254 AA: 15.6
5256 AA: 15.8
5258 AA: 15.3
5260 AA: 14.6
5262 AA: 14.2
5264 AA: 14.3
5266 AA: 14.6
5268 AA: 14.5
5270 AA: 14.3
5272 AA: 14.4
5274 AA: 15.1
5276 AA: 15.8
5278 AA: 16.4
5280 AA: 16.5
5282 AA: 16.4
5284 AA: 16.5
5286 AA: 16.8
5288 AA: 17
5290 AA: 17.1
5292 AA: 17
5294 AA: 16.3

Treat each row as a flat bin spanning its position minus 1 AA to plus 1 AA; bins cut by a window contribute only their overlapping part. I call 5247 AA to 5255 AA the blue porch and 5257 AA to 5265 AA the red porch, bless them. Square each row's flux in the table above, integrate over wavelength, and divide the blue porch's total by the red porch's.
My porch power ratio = 1.04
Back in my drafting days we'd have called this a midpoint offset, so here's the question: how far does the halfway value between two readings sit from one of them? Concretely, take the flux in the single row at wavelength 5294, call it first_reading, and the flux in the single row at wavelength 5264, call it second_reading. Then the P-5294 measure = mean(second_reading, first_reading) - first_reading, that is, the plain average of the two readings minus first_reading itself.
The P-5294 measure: -1.00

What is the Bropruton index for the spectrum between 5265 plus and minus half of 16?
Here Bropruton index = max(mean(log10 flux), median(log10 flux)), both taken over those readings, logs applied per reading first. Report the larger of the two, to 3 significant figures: 1.16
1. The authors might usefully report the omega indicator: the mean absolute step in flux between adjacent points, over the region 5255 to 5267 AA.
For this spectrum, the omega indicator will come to 0.40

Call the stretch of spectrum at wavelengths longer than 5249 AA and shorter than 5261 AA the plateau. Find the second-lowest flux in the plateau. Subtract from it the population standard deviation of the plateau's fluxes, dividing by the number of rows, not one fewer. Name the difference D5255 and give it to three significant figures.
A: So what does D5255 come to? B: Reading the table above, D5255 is 14.1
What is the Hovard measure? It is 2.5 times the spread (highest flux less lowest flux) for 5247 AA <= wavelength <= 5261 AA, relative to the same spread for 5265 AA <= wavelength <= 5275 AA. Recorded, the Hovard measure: 4.1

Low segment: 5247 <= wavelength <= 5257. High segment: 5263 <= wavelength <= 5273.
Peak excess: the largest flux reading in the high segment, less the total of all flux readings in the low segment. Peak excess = -60.8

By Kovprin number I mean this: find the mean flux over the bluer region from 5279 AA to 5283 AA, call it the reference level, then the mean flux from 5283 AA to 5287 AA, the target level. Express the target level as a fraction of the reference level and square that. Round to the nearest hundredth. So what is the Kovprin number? 1.02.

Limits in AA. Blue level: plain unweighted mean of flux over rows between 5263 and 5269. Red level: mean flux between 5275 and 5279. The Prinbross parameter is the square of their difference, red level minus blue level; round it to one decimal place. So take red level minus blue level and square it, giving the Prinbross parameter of 2.7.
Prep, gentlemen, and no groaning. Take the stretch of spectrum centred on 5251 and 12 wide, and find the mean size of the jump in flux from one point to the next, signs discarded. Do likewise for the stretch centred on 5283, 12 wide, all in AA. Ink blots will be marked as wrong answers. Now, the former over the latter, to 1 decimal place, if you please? 2.4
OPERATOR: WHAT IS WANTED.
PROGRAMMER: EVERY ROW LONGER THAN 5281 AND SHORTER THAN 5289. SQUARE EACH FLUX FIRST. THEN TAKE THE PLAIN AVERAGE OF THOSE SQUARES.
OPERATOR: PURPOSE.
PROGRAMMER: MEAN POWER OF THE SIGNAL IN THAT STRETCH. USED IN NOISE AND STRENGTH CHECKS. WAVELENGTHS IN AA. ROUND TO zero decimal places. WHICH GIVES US 278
